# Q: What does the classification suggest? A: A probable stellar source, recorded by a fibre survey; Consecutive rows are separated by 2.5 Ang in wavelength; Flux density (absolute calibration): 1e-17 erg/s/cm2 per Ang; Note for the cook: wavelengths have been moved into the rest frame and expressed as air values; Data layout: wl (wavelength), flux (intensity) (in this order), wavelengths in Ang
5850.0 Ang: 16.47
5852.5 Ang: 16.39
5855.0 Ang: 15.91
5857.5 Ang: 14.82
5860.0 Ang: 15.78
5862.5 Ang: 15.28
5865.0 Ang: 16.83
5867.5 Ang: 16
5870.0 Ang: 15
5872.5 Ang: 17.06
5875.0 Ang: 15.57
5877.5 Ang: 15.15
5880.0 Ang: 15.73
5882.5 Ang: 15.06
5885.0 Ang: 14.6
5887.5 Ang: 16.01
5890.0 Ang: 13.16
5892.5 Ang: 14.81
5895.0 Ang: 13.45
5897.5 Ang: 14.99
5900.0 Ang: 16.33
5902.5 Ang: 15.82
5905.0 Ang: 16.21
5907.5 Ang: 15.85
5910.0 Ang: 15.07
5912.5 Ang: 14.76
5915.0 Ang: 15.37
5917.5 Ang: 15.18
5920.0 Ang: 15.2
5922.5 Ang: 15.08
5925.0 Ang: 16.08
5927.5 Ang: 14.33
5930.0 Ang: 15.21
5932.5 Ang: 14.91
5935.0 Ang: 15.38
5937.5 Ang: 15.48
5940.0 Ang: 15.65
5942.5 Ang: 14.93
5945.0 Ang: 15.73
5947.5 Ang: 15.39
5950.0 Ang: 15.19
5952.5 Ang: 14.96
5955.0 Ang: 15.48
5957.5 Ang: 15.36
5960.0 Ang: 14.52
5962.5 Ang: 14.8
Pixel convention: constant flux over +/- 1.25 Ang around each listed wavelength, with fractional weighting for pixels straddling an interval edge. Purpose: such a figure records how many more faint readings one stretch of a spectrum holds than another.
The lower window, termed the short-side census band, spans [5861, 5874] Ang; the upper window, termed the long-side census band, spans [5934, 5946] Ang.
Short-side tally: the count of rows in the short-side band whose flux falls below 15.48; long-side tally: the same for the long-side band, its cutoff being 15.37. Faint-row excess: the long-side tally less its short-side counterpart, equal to -1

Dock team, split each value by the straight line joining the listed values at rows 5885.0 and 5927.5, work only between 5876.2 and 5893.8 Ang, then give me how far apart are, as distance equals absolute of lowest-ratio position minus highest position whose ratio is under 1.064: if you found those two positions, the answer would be 2.5 Ang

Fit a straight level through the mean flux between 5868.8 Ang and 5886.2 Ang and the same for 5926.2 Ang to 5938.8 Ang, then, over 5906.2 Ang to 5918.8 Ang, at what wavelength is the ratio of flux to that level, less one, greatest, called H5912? 5907.5 Ang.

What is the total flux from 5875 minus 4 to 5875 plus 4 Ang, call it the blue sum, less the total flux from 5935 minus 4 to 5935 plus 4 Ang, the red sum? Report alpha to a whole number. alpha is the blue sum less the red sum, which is 2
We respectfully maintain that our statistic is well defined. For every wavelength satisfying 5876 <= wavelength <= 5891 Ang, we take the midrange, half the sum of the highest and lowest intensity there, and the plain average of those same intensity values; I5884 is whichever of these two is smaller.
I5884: 14.6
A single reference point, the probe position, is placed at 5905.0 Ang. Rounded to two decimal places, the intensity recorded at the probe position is 16.21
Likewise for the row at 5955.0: 15.48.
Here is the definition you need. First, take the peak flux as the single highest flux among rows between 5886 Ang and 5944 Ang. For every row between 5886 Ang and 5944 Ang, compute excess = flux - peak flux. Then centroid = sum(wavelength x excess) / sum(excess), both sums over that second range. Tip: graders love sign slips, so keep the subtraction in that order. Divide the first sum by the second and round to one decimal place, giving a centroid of 5913.3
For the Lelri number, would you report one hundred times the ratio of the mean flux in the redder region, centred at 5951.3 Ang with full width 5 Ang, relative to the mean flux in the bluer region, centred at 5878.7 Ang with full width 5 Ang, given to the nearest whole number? 98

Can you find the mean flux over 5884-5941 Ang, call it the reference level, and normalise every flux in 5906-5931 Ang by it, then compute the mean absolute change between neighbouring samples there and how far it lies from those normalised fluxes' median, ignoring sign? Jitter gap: 0.960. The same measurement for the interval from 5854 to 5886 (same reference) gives 0.963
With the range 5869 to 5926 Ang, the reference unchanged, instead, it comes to 0.940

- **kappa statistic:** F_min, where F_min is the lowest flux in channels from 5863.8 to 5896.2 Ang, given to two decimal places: 13.16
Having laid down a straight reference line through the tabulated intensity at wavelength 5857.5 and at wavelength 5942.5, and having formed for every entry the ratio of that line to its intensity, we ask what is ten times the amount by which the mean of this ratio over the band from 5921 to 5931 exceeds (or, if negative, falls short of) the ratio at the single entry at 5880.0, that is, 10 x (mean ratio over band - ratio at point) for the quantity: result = 0.40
